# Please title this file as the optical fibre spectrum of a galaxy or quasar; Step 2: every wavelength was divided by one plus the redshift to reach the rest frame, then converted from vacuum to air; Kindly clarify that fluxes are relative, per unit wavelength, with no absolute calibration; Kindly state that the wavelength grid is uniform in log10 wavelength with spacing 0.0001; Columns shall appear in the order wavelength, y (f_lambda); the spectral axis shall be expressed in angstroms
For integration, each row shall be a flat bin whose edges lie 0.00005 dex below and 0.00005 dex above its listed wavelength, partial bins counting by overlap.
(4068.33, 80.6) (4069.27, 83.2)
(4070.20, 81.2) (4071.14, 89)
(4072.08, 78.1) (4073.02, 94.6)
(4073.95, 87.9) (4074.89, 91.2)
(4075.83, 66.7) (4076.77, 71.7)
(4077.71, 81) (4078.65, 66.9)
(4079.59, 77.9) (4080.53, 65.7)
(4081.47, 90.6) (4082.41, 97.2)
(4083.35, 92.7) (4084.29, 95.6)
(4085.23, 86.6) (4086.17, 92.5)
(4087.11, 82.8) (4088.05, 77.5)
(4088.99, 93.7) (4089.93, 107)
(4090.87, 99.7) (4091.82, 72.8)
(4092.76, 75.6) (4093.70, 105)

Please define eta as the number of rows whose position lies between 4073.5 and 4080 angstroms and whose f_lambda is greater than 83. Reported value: 2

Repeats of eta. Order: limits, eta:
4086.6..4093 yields 3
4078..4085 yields 4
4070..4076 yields 4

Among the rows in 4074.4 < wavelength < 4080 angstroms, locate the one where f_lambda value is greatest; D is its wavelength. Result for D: 4074.89 angstroms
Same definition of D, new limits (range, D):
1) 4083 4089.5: 4084.29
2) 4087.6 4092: 4089.93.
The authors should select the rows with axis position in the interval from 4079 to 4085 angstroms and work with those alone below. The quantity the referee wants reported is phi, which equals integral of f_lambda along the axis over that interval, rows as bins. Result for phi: 517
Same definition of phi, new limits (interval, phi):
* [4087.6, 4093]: 477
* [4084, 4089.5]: 485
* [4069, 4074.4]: 464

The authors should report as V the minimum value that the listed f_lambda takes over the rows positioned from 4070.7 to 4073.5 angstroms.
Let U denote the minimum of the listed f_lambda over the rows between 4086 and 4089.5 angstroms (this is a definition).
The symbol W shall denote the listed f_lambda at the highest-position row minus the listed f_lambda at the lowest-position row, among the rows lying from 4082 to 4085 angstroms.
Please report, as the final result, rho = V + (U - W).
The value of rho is 157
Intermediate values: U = 77.5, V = 78.1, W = -2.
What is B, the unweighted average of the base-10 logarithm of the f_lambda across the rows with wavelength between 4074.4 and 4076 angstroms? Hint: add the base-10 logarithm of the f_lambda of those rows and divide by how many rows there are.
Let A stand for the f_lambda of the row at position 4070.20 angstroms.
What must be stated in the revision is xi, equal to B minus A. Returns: -79.3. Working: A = 81.2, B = 1.89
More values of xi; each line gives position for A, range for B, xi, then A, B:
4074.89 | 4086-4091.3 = -89.2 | 91.2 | 1.96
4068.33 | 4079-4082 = -78.7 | 80.6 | 1.89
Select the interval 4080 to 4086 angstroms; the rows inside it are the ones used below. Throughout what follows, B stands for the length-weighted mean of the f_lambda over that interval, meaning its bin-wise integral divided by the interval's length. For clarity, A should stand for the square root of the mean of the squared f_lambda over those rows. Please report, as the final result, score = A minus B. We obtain 0.50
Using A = 89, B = 88.2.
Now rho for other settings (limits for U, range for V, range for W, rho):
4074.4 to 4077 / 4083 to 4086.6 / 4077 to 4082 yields 144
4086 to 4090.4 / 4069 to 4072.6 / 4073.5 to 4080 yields 166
